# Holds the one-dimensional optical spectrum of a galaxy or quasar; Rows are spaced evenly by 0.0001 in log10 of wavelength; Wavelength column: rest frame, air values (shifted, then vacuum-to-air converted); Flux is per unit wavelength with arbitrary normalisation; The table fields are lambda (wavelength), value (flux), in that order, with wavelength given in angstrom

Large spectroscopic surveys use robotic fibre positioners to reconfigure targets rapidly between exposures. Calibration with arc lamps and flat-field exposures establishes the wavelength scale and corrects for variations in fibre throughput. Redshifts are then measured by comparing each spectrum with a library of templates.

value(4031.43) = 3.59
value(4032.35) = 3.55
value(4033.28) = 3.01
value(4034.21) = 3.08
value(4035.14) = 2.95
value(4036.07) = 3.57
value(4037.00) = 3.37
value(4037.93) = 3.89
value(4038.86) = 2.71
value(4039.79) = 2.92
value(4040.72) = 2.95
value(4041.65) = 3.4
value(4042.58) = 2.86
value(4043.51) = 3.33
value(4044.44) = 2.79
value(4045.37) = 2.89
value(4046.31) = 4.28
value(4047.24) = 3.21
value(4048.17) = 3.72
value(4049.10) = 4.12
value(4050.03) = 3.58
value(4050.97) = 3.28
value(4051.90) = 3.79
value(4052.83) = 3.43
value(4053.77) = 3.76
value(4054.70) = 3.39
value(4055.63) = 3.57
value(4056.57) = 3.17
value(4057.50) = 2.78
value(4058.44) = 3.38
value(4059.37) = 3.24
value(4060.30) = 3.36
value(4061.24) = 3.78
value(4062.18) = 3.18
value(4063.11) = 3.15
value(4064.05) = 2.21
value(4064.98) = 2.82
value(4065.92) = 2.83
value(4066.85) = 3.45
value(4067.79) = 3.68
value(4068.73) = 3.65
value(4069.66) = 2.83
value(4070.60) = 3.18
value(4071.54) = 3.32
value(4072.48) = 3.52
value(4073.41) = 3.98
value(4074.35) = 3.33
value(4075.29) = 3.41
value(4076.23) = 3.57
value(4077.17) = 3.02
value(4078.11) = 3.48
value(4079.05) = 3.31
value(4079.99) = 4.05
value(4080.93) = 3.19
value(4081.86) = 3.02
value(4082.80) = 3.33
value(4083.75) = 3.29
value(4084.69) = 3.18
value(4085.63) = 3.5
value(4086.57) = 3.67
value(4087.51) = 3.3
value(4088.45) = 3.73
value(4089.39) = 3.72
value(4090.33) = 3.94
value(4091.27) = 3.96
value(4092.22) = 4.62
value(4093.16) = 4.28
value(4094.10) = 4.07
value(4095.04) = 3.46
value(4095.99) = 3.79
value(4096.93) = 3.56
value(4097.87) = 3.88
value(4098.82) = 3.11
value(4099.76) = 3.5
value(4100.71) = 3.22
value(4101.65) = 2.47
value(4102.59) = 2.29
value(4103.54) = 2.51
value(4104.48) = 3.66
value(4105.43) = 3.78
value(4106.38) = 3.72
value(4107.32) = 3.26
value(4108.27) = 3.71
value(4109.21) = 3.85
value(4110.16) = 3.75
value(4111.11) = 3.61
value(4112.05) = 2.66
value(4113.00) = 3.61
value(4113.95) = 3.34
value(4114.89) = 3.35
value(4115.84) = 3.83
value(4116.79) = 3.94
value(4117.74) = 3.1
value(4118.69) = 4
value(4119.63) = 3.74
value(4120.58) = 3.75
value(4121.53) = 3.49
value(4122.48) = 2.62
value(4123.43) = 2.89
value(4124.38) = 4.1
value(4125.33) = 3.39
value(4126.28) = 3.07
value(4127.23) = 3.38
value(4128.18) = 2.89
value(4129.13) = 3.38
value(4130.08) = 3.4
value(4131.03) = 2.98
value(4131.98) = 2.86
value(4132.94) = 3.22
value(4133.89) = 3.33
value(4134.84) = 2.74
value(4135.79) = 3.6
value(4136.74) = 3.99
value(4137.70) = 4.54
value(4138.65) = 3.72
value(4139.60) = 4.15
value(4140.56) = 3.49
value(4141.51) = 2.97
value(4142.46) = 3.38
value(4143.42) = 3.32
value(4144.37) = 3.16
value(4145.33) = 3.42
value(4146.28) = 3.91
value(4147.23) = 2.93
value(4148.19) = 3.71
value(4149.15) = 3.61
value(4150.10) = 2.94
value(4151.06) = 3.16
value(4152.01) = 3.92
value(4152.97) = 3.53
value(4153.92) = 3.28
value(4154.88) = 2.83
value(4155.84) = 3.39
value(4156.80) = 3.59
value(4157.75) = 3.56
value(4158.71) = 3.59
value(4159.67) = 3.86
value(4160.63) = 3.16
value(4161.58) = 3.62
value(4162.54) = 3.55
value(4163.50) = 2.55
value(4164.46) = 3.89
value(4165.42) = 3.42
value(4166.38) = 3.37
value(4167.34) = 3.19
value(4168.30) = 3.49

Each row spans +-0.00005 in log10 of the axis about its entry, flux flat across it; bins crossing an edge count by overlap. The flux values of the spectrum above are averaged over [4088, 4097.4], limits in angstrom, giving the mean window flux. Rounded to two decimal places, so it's 3.91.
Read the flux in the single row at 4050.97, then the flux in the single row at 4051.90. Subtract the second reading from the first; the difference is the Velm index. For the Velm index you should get -0.5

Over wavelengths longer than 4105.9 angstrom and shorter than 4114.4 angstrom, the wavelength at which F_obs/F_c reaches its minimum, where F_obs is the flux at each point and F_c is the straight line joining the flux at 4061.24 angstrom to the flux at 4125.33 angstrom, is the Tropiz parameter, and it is 4112.05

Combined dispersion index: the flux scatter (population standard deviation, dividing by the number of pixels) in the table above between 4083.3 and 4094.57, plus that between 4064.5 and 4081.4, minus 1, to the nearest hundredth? -0.24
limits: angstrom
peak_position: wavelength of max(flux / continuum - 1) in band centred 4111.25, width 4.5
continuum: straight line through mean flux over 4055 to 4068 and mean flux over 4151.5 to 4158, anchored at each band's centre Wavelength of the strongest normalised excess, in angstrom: 4109.21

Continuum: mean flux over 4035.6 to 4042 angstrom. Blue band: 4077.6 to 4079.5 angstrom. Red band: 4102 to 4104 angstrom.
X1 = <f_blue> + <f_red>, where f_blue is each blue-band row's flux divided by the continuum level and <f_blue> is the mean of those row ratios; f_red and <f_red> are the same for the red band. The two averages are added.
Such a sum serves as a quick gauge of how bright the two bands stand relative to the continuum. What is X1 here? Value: 1.78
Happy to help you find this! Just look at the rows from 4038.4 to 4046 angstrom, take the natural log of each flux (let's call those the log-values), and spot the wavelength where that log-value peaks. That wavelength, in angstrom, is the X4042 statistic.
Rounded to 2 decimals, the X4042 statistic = 4041.65 angstrom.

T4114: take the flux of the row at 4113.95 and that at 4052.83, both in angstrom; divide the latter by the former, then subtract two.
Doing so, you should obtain -0.97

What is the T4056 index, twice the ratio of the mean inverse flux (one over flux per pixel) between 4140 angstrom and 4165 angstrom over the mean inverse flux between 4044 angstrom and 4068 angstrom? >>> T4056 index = 1.95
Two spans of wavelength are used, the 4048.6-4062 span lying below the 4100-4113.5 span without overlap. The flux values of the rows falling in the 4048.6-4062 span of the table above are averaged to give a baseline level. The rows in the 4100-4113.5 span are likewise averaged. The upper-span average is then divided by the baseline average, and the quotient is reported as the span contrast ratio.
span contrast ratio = 0.95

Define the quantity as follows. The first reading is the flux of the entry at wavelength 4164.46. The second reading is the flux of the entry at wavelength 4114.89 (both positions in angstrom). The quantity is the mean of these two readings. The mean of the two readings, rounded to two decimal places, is 3.62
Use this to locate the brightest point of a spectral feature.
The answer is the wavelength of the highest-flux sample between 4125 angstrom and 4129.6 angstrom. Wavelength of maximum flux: 4125.33 angstrom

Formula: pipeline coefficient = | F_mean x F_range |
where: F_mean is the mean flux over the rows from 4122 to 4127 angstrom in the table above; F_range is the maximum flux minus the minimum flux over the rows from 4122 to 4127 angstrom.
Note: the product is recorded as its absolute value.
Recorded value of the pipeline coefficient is 4.8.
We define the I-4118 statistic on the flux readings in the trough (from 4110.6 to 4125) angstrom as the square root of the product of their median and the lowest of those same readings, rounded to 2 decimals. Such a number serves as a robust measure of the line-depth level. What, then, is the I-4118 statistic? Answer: 3.08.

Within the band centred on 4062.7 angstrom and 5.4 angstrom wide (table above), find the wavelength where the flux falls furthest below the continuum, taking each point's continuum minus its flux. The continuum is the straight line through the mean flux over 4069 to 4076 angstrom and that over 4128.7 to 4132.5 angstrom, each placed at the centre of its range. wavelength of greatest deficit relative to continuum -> 4064.05 angstrom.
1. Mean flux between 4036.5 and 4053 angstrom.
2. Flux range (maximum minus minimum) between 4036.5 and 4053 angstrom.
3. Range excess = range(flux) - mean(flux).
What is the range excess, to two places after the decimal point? -1.79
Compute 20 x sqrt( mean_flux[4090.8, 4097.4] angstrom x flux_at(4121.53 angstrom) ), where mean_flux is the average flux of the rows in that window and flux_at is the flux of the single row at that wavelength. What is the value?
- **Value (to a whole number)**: 74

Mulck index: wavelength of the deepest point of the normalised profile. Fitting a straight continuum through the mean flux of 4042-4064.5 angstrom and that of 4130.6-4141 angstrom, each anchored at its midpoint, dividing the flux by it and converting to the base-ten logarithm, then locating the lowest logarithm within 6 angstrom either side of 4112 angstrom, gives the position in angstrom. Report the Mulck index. 4112.05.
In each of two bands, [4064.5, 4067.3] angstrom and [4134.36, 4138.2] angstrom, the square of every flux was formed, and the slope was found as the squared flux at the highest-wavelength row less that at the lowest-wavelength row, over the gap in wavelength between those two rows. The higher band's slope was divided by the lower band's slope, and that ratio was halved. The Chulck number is 1.08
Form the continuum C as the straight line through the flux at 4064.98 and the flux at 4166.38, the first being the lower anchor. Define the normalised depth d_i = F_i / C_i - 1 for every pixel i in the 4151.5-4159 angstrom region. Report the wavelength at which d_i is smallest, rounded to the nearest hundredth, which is 4154.88 angstrom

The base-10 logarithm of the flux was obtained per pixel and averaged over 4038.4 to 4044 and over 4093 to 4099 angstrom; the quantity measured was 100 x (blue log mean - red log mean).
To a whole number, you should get -9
